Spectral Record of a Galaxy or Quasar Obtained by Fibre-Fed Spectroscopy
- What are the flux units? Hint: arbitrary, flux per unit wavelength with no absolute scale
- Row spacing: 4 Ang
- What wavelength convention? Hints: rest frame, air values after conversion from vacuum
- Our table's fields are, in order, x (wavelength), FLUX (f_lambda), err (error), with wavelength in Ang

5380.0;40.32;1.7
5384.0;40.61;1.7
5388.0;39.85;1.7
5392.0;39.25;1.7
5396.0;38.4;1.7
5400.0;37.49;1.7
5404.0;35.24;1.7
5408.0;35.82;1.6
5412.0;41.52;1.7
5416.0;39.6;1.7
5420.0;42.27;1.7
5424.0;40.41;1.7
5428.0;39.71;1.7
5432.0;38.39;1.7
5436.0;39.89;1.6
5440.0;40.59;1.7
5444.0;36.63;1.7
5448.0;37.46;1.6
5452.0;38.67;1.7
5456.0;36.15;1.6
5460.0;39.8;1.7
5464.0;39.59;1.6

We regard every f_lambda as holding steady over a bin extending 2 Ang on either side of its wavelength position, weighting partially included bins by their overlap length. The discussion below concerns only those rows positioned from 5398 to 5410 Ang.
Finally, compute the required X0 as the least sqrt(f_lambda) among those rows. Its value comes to 5.94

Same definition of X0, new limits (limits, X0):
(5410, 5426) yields 6.29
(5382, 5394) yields 6.26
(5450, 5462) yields 6.01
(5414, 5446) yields 6.05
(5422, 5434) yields 6.20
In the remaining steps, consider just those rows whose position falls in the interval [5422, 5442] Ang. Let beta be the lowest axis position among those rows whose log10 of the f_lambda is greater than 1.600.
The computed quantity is 5424.0 Ang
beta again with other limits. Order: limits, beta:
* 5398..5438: 5412.0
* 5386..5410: 5388.0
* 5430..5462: 5436.0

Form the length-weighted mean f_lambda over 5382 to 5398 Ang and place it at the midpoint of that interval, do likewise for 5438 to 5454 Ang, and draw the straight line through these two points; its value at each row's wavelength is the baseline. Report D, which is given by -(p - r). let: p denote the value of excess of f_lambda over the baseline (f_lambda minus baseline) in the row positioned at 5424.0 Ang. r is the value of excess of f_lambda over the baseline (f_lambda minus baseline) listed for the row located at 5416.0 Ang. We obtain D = -1.0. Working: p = 1.6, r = 0.6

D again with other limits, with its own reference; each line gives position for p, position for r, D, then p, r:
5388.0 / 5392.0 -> -0.5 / 0.3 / -0.2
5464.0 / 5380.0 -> -1.1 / 1.6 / 0.6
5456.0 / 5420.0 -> 5.4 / -2.0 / 3.4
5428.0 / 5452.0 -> -0.5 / 1.0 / 0.5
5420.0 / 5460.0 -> -1.6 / 3.4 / 1.8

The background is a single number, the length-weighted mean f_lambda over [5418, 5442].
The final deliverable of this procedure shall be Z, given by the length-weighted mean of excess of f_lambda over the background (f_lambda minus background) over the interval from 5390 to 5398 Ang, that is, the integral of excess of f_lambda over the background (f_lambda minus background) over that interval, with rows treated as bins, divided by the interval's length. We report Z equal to -1.4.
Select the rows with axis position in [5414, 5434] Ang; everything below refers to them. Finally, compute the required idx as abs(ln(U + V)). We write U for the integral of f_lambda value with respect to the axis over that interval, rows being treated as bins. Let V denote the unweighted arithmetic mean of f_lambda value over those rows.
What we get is 6.74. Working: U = 802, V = 40.1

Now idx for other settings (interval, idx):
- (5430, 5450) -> 6.70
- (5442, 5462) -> 6.68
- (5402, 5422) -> 6.71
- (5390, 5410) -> 6.66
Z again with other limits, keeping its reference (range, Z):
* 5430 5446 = -1.3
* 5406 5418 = -1.2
